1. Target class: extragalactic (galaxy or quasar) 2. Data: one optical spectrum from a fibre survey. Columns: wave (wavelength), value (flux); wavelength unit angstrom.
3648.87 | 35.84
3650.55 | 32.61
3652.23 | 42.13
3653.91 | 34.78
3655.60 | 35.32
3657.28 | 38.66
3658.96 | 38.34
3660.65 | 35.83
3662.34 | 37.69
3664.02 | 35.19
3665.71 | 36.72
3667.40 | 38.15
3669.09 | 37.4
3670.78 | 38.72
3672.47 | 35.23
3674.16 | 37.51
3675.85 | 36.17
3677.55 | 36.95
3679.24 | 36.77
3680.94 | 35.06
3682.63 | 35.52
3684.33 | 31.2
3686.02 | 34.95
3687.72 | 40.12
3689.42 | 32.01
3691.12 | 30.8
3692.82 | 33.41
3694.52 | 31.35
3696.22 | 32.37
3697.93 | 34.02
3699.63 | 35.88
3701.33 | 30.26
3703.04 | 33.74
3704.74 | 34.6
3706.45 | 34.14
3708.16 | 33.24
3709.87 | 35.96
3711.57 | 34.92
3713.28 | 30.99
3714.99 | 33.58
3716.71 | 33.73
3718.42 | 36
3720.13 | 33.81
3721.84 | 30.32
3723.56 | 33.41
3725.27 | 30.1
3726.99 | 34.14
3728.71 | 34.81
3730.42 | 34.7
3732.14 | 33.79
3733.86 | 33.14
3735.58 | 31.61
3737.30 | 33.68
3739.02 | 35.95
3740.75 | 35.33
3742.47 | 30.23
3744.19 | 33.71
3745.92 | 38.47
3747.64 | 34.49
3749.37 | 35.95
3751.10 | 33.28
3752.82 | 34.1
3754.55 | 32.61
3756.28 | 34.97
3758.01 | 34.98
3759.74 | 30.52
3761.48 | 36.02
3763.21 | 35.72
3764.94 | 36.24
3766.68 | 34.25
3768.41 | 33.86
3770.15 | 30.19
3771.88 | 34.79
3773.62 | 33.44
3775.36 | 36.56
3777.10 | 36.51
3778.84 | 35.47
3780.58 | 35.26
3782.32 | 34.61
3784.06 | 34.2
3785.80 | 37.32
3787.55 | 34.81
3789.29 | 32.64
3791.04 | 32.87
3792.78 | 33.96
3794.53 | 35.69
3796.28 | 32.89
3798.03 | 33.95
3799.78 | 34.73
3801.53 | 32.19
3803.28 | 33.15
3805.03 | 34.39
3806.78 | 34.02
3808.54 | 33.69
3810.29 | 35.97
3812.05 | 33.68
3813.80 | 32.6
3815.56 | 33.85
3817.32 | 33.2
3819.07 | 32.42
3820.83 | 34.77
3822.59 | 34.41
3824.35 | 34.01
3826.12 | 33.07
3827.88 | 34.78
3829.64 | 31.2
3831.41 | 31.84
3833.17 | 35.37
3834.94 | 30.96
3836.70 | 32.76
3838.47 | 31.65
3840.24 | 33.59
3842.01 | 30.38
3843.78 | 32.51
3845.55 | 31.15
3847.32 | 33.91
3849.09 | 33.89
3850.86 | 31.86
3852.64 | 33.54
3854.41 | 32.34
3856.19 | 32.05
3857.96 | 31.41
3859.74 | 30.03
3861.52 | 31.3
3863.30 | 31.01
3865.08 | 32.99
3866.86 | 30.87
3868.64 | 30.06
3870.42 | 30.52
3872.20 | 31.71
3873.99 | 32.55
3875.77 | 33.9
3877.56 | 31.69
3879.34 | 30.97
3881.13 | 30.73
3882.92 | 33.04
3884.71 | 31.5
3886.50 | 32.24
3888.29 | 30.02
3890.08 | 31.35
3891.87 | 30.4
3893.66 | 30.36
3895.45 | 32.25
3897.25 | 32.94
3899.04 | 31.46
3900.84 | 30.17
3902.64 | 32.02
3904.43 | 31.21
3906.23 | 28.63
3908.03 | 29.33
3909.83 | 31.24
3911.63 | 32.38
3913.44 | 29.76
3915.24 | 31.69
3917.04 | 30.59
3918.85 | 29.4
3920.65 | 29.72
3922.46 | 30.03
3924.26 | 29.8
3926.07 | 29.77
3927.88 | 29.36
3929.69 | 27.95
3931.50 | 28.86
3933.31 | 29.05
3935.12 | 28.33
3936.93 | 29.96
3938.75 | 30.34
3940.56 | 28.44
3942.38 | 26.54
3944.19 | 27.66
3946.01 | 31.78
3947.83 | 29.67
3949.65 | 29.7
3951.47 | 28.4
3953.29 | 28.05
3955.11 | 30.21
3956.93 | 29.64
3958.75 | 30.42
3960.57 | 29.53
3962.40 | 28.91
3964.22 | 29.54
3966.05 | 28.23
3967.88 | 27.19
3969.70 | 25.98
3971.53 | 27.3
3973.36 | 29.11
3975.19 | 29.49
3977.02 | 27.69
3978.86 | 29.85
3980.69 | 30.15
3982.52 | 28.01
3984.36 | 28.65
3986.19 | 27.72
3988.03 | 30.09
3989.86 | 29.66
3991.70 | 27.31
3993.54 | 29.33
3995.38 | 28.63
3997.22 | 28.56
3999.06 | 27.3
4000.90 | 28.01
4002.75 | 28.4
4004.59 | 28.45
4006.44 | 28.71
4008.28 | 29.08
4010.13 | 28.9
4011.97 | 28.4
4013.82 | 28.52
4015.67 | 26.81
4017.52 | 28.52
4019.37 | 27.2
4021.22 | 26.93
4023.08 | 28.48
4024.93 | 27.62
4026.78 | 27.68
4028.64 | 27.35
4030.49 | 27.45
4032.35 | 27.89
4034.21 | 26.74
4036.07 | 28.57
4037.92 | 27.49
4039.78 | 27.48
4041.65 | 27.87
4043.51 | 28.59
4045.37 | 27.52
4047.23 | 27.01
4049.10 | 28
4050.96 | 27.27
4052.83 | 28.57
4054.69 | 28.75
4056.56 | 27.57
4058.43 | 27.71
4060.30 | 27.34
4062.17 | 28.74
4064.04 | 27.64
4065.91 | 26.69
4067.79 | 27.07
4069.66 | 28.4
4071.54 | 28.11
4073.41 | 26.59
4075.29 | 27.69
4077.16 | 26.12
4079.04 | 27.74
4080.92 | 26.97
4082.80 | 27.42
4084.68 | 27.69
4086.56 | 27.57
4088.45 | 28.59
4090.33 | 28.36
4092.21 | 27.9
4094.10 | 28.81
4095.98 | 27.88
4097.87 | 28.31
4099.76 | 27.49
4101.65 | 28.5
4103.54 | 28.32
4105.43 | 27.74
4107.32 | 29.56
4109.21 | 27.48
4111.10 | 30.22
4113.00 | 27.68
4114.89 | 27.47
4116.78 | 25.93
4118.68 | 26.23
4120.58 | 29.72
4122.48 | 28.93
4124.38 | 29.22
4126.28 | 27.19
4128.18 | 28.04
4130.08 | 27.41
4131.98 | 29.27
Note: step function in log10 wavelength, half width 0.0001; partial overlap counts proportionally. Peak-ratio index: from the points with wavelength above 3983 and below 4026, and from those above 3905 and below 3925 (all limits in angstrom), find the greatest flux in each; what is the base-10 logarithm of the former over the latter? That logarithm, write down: -0.032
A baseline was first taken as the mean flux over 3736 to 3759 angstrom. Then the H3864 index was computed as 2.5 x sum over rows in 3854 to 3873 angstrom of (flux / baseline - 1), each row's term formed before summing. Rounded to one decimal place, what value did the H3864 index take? -2.5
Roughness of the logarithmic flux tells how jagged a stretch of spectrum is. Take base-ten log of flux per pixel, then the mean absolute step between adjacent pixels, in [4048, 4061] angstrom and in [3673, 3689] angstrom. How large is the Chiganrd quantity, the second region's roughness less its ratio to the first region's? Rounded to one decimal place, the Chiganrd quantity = -2.7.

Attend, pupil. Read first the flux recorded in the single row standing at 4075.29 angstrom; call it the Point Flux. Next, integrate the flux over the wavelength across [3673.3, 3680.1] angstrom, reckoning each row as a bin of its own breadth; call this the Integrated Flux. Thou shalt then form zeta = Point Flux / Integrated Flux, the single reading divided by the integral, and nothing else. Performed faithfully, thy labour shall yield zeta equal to 0.111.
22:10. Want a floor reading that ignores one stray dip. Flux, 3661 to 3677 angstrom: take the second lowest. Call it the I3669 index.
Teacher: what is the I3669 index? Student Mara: 35.23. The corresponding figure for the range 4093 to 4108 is 27.74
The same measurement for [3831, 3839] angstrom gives 31.65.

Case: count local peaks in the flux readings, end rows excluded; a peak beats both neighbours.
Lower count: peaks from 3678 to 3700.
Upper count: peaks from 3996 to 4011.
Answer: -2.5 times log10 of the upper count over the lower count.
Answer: 1.2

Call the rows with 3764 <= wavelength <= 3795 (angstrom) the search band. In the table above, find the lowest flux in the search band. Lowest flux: 30.19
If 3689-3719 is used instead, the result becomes 30.26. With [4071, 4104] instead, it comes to 26.12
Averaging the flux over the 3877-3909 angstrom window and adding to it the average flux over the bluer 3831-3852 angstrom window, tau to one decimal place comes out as 63.6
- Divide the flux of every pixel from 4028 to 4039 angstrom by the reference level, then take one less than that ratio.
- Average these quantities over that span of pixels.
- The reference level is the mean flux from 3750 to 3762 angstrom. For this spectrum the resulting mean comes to -0.18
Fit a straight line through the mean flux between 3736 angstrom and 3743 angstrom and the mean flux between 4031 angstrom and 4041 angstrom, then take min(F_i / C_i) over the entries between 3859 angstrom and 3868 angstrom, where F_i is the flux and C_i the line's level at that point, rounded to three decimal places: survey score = 0.959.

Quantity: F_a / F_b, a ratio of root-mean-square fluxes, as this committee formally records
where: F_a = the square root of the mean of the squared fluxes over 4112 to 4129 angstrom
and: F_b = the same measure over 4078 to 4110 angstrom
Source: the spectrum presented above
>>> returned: 0.994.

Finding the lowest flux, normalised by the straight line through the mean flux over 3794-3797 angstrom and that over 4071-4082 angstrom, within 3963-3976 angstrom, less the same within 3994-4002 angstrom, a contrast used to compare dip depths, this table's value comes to -0.067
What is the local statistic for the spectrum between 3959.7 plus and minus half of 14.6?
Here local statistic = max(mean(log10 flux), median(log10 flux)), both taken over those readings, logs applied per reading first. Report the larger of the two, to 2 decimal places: 1.47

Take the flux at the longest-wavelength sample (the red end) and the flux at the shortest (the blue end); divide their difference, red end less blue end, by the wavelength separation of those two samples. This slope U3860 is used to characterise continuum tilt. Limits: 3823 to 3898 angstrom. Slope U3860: -0.01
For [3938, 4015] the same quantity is -0.02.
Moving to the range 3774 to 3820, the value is -0.09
